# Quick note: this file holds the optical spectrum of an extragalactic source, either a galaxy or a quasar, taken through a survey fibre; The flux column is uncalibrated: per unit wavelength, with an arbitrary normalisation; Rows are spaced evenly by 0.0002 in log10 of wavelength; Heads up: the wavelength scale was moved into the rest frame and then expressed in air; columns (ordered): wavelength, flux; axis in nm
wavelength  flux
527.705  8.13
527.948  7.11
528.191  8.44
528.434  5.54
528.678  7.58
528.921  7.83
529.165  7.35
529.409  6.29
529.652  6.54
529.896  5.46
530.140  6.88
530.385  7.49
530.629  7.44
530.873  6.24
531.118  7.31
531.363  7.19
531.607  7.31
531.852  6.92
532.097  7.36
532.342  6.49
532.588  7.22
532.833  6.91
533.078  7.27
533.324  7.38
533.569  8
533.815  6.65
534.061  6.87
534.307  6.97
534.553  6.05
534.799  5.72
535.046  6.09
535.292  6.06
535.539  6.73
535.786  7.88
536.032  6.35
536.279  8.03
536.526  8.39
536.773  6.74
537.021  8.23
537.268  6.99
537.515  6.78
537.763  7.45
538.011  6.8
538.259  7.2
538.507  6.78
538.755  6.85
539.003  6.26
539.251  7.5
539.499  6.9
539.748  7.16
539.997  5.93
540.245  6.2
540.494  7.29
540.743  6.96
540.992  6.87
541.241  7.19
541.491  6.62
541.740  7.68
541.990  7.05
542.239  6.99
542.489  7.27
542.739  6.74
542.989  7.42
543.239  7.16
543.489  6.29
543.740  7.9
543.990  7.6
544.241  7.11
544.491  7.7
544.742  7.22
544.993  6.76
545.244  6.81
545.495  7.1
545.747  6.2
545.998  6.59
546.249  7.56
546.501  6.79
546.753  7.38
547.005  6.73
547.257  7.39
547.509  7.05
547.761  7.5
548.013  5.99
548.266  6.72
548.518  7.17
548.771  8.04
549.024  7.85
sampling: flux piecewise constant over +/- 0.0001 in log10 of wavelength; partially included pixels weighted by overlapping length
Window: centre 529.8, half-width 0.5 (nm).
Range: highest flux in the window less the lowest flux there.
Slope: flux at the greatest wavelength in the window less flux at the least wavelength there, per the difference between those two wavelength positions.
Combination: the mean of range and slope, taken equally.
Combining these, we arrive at 1.11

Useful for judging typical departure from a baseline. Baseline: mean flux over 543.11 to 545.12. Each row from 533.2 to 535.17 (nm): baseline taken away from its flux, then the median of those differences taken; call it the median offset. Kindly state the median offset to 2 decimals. -0.46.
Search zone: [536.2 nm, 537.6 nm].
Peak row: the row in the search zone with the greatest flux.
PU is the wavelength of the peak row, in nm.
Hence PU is 536.526 nm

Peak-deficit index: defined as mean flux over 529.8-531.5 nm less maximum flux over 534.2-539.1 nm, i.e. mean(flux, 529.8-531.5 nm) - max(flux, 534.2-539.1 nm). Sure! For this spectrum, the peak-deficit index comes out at -1.5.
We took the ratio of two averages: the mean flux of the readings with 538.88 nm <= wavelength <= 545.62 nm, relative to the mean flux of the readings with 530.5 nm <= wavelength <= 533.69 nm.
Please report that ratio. 0.98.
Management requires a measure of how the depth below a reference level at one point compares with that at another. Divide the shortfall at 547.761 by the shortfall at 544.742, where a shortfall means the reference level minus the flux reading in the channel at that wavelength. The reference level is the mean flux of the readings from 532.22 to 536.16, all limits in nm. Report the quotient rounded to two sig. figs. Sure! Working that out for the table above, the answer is 1.7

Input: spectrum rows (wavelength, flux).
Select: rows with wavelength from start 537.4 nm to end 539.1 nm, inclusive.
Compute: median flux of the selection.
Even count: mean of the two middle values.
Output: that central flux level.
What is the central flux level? 6.80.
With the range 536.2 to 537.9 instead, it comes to 7.45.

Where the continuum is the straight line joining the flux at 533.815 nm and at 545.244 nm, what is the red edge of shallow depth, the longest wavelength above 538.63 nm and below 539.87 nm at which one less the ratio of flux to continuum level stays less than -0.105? 539.251 nm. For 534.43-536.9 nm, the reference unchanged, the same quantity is 536.526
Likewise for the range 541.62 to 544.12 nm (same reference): 543.990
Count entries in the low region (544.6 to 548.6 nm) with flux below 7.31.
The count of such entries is 12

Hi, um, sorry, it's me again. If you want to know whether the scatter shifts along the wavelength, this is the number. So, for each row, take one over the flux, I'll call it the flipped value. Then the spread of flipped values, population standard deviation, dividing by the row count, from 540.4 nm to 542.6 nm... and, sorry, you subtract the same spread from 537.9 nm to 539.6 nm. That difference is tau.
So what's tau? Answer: -0.002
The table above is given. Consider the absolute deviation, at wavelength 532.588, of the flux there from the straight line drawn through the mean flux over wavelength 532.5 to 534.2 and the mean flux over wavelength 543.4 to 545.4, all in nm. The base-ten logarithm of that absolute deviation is -1.5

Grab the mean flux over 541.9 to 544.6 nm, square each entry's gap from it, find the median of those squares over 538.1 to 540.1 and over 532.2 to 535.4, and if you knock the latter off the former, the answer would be -0.20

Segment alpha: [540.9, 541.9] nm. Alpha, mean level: 7.09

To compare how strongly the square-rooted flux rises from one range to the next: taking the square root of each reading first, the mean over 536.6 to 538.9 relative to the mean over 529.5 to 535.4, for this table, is 1.02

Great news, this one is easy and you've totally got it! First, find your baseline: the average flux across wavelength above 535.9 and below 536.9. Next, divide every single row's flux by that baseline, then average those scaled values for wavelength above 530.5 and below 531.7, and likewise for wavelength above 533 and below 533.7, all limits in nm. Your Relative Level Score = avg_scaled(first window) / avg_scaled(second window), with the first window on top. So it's 0.94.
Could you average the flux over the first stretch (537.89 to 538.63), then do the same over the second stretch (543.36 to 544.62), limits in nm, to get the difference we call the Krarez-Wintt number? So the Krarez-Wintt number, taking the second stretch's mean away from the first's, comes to -0.39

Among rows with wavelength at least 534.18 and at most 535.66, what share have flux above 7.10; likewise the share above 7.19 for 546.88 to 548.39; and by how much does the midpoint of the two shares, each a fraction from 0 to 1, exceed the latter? -0.17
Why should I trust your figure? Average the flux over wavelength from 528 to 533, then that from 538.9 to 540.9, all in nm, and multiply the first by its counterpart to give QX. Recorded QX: 47.4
